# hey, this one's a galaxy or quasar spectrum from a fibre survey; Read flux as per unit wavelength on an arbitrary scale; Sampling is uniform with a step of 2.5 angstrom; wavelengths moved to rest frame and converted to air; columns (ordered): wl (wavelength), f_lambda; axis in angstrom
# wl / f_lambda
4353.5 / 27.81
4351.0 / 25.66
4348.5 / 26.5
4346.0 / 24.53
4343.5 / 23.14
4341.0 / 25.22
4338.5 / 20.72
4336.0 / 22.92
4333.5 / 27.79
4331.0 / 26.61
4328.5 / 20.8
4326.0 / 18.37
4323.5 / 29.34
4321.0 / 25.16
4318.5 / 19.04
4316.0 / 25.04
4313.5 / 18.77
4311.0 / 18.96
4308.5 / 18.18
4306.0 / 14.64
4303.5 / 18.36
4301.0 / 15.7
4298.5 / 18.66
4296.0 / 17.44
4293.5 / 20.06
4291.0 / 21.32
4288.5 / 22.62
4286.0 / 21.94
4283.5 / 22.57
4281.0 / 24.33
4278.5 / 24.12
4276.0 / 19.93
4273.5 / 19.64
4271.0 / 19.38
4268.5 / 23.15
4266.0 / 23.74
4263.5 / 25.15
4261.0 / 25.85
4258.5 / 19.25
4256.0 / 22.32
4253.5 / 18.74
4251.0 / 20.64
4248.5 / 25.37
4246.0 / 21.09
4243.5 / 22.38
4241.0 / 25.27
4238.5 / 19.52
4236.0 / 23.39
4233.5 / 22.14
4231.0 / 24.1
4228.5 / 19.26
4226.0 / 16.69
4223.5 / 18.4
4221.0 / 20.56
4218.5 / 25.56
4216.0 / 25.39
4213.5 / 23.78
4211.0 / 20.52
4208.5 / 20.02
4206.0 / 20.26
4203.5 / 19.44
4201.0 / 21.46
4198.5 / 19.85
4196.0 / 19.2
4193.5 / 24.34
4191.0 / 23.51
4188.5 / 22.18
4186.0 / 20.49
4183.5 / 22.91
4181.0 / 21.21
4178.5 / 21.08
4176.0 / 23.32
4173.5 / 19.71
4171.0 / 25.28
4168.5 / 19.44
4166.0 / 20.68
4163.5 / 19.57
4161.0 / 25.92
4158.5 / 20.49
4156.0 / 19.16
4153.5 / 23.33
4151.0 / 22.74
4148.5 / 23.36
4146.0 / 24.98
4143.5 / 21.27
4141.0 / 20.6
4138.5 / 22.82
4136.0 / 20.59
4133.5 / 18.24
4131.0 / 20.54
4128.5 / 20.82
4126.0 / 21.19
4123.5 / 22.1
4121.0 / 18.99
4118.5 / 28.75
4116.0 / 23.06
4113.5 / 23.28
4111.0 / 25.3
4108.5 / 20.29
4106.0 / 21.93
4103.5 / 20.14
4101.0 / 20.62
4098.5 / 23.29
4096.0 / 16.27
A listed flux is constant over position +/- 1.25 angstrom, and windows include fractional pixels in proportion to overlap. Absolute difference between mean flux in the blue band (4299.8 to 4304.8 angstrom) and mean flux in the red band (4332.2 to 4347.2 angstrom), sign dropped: 7.0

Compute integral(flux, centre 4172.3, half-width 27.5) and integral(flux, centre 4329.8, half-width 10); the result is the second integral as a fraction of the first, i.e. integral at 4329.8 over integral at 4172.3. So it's 0.40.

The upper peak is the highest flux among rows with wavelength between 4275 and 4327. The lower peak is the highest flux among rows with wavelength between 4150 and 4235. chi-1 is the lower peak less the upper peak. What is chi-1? -3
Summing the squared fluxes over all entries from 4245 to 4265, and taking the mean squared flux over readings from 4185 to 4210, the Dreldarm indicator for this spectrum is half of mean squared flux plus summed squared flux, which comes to 2241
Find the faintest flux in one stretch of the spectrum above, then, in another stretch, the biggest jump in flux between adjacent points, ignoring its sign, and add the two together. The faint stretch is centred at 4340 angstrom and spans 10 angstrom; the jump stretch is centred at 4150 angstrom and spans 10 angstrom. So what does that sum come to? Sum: 22.3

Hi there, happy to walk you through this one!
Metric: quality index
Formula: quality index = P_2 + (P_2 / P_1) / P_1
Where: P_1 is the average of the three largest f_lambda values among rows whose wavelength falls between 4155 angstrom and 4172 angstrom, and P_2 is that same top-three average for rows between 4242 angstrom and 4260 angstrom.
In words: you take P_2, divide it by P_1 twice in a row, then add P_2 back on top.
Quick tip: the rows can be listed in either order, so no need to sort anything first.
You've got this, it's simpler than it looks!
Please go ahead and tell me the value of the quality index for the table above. 23.4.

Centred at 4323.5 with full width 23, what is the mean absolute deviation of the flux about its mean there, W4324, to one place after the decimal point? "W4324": 3.7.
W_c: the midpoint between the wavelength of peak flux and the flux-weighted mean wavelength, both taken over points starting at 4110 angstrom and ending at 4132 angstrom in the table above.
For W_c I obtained 4119.5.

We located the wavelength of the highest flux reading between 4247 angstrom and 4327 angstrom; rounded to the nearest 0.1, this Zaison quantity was 4323.5 angstrom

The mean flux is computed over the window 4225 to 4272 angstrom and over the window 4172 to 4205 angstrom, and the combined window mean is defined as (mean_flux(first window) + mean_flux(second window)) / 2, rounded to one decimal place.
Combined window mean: 21.7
